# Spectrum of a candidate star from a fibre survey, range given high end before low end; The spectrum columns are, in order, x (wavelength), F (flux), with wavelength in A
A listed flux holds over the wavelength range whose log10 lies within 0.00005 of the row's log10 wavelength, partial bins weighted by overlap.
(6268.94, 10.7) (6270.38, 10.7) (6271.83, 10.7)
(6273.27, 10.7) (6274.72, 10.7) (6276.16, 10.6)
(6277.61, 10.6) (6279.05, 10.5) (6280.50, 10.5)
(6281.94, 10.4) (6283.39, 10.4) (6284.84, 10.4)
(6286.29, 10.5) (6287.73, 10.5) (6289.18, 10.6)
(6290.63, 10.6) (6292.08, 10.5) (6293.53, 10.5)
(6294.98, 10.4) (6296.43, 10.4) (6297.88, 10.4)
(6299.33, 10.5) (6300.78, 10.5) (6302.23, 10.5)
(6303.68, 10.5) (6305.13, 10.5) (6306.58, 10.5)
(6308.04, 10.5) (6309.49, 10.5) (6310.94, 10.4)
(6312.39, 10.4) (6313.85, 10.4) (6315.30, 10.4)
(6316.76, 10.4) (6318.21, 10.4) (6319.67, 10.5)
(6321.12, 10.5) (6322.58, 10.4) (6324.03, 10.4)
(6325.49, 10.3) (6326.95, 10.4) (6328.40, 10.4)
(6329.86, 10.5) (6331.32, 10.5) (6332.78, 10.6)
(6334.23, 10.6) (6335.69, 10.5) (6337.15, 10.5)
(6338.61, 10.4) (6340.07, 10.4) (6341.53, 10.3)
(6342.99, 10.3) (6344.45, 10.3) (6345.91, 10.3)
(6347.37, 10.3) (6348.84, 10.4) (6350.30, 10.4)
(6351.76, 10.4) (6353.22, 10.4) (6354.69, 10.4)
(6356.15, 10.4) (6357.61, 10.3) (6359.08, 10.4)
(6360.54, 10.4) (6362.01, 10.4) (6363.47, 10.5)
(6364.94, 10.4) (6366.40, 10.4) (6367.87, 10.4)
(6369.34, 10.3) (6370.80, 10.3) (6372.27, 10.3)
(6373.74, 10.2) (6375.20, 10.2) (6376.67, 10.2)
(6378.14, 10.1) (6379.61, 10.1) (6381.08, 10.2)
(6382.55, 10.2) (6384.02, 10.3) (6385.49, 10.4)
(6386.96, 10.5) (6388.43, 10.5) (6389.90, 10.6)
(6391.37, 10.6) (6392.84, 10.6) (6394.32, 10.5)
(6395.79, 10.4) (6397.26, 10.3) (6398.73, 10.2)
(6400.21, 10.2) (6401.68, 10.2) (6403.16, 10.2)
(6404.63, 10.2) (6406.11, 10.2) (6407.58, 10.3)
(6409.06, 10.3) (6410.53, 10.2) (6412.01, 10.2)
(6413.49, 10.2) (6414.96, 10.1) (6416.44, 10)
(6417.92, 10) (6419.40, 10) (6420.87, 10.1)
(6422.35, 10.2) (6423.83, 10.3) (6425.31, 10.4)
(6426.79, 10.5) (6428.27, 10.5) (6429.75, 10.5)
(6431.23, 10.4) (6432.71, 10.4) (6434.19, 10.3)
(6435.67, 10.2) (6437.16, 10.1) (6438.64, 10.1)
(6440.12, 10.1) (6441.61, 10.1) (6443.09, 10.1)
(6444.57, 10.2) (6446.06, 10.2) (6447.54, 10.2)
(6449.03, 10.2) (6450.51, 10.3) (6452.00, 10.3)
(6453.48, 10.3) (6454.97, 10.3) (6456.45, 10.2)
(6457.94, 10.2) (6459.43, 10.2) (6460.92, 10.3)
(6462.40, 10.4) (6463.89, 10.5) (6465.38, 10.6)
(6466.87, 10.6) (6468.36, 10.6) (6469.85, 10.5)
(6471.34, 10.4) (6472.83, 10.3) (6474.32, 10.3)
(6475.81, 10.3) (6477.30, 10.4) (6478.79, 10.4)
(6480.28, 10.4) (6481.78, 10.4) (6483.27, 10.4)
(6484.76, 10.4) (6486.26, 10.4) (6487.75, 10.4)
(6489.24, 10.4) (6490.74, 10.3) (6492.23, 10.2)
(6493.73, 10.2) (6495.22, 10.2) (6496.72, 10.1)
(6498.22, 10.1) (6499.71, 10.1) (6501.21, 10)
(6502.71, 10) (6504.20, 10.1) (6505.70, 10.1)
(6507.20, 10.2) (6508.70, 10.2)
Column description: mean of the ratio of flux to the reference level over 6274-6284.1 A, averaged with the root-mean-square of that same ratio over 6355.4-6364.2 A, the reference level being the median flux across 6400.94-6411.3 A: 1.03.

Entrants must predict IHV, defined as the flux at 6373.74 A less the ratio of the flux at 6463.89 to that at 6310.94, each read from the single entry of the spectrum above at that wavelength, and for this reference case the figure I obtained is 9.19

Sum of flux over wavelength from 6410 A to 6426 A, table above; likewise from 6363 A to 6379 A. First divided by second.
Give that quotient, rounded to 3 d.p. 0.986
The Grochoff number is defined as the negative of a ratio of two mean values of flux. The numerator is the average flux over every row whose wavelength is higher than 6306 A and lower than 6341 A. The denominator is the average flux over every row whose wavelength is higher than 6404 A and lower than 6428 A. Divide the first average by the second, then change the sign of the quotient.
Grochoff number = -1.02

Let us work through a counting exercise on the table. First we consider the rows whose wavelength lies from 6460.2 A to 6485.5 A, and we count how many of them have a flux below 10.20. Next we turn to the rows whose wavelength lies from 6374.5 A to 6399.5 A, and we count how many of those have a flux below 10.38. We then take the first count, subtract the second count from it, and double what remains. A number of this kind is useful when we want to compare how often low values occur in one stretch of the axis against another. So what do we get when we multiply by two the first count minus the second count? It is -18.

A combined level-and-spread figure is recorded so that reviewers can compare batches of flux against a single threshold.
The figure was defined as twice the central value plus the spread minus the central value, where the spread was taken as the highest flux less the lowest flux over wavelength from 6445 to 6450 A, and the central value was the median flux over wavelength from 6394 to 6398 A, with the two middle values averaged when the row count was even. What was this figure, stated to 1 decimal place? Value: 10.4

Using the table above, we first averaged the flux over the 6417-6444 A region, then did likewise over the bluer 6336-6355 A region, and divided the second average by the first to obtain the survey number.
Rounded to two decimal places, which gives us 1.01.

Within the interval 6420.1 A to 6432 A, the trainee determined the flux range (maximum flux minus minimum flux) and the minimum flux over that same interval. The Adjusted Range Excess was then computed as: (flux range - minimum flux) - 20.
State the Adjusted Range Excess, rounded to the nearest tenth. -29.7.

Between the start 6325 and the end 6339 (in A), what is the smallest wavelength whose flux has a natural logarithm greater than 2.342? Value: 6329.86 A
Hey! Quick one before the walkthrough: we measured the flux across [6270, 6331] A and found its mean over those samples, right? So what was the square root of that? 3.24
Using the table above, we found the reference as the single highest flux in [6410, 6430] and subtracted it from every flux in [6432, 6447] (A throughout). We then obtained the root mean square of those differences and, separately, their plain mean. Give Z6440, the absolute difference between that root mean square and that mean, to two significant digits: 0.65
